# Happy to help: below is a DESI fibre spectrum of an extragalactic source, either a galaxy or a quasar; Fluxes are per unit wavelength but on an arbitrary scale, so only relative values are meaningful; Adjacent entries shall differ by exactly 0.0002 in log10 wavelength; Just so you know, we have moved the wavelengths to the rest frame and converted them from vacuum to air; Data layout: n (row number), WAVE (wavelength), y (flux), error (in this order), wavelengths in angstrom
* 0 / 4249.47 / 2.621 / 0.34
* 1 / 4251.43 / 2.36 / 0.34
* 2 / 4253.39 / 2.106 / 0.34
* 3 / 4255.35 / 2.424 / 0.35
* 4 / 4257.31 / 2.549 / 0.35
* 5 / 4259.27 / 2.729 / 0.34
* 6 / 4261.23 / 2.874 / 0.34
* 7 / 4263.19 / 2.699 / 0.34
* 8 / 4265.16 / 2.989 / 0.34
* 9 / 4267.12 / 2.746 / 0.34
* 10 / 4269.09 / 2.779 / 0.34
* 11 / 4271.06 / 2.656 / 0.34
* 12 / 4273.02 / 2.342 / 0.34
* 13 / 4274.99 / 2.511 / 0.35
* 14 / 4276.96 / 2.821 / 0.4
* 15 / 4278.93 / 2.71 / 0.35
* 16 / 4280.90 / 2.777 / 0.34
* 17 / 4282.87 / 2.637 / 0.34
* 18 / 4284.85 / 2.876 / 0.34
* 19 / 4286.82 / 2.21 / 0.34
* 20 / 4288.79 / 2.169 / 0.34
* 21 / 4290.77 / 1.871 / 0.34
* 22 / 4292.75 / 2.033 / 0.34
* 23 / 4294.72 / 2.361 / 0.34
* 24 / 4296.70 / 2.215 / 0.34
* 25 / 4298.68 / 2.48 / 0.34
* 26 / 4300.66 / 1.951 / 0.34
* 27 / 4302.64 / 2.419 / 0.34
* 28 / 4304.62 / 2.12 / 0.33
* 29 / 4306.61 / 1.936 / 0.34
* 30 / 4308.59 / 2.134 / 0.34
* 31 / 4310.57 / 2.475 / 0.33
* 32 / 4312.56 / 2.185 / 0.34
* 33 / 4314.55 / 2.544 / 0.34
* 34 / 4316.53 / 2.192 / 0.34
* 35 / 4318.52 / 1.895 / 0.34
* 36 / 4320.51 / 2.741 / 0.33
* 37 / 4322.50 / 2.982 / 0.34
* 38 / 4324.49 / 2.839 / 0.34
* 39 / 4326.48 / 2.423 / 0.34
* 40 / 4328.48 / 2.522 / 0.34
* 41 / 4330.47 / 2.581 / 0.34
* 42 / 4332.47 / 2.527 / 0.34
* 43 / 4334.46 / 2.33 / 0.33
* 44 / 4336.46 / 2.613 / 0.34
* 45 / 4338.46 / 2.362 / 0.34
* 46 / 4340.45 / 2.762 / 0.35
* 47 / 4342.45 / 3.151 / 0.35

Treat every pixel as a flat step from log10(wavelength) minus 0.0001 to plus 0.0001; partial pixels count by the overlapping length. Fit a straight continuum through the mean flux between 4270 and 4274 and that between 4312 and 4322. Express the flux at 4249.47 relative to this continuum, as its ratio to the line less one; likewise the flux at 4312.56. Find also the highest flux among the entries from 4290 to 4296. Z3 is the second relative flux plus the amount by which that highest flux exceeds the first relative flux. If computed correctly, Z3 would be 2.3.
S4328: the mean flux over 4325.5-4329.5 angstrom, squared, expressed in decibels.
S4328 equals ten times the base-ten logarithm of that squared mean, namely 7.9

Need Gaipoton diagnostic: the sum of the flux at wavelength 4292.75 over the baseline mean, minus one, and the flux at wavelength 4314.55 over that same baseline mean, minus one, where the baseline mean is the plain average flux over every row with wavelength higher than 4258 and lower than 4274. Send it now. -0.32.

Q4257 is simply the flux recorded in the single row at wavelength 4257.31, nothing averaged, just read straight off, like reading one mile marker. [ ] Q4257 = 2.549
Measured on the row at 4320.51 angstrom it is 2.741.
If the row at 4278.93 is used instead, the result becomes 2.71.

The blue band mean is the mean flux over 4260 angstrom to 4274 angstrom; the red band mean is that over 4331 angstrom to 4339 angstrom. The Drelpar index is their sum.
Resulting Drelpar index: 5.2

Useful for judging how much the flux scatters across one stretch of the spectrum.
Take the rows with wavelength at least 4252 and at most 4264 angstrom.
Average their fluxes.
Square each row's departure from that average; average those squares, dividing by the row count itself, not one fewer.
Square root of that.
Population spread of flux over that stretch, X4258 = 0.249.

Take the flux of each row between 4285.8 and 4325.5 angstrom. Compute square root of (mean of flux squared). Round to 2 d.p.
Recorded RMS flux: 2.31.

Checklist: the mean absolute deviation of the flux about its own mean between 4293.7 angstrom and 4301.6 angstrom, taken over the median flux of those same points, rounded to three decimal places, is 0.074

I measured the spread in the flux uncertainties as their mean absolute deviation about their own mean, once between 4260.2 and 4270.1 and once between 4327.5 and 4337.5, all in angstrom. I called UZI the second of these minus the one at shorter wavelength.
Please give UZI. 0.0032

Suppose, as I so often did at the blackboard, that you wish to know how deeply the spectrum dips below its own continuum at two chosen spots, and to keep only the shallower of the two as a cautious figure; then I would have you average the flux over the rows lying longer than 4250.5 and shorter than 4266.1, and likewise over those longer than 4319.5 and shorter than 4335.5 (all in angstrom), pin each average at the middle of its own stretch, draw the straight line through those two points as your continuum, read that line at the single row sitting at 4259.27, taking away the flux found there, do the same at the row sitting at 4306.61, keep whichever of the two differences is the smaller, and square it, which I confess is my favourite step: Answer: 0.019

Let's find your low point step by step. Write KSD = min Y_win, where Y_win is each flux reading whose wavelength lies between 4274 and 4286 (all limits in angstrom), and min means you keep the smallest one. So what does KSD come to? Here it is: 2.511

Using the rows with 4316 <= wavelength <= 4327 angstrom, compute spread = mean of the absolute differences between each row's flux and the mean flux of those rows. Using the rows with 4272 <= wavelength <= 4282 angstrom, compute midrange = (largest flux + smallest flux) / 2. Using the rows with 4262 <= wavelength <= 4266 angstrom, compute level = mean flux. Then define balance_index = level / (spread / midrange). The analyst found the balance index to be 21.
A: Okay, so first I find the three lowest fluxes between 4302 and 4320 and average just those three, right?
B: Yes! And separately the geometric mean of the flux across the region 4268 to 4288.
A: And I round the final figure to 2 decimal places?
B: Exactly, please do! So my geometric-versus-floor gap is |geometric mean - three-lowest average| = 0.64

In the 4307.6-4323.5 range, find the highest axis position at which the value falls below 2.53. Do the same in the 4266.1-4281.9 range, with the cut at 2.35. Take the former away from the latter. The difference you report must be -45.5 angstrom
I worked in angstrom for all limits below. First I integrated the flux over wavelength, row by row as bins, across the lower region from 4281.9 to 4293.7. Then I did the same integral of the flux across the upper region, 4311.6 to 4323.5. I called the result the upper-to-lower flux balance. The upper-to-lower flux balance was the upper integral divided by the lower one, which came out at 1.06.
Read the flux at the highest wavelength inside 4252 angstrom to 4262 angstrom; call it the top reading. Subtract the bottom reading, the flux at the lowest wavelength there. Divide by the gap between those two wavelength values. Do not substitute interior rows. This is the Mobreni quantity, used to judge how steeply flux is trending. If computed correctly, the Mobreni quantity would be 0.098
